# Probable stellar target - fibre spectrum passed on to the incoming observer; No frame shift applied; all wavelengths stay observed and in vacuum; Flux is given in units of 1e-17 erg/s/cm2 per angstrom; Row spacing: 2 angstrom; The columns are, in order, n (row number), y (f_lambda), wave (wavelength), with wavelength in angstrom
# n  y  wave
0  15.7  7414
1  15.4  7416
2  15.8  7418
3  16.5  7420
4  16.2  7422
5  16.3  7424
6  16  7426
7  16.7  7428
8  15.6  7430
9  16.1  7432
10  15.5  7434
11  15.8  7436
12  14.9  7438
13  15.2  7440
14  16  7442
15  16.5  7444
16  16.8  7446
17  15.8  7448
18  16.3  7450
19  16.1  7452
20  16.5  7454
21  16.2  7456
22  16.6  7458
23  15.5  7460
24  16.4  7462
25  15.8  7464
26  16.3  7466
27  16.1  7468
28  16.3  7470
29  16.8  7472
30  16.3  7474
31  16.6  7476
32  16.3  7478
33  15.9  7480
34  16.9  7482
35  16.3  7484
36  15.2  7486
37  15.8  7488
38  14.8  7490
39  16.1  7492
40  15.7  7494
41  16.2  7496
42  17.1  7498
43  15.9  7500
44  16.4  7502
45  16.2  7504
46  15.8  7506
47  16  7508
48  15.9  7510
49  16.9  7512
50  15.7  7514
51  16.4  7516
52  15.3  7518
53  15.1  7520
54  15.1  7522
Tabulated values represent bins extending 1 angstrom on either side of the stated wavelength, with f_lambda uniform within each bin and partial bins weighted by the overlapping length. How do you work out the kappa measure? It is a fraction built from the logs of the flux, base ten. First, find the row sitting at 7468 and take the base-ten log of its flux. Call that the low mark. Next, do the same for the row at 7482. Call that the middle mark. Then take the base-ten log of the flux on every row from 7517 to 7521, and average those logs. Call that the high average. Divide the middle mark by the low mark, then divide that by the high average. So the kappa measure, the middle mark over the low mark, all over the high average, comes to 0.861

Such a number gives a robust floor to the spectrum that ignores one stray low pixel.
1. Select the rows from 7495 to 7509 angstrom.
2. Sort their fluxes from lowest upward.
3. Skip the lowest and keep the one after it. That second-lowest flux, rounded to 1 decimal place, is 15.9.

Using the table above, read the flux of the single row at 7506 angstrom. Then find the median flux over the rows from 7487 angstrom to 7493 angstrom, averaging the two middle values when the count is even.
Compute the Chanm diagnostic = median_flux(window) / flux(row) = 1.00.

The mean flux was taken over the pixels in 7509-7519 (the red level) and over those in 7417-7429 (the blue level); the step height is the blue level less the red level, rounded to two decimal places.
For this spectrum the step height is 0.21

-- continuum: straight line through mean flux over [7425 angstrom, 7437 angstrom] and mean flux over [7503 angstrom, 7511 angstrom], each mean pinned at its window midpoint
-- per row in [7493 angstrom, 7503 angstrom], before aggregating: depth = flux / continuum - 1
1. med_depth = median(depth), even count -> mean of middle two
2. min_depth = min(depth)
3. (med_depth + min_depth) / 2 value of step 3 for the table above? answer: 0.00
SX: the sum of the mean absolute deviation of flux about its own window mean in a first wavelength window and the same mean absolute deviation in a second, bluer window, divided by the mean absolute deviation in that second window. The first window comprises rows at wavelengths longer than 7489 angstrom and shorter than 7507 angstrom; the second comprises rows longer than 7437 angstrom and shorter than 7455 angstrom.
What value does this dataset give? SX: 1.88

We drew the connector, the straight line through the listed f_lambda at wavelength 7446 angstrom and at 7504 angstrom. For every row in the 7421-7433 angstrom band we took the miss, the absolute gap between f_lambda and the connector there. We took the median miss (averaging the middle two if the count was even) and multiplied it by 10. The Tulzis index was 8.5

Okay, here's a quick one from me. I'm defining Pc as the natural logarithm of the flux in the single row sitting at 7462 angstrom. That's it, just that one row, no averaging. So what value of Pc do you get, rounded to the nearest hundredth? 2.80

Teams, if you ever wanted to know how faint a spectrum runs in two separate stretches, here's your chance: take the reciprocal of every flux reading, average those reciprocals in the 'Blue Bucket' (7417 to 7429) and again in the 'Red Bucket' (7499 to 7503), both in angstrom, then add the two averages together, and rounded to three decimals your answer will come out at 0.123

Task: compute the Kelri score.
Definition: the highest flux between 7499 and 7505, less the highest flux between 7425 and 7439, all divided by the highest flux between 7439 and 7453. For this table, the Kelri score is -0.0179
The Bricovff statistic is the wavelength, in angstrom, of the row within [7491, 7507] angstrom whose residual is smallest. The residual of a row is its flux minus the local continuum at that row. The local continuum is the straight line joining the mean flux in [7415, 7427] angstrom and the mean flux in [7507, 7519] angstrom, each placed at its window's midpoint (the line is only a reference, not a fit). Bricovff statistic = 7494 angstrom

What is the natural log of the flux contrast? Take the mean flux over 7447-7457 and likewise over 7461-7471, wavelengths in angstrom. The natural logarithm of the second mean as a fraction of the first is 0.000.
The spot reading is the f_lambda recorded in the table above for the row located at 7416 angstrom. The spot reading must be 15.4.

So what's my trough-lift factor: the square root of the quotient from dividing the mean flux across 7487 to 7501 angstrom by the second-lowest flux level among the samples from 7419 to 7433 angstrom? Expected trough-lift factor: 1.00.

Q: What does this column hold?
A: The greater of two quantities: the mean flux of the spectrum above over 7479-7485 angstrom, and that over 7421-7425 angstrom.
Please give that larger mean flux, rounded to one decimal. 16.4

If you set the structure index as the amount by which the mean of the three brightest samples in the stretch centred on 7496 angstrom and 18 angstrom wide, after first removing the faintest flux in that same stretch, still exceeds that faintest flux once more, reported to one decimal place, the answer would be -13.0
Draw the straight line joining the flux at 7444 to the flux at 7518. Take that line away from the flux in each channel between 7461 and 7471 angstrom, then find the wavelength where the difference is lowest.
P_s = 7464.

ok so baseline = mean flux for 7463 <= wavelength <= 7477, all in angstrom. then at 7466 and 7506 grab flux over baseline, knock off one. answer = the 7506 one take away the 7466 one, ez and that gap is -0.03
